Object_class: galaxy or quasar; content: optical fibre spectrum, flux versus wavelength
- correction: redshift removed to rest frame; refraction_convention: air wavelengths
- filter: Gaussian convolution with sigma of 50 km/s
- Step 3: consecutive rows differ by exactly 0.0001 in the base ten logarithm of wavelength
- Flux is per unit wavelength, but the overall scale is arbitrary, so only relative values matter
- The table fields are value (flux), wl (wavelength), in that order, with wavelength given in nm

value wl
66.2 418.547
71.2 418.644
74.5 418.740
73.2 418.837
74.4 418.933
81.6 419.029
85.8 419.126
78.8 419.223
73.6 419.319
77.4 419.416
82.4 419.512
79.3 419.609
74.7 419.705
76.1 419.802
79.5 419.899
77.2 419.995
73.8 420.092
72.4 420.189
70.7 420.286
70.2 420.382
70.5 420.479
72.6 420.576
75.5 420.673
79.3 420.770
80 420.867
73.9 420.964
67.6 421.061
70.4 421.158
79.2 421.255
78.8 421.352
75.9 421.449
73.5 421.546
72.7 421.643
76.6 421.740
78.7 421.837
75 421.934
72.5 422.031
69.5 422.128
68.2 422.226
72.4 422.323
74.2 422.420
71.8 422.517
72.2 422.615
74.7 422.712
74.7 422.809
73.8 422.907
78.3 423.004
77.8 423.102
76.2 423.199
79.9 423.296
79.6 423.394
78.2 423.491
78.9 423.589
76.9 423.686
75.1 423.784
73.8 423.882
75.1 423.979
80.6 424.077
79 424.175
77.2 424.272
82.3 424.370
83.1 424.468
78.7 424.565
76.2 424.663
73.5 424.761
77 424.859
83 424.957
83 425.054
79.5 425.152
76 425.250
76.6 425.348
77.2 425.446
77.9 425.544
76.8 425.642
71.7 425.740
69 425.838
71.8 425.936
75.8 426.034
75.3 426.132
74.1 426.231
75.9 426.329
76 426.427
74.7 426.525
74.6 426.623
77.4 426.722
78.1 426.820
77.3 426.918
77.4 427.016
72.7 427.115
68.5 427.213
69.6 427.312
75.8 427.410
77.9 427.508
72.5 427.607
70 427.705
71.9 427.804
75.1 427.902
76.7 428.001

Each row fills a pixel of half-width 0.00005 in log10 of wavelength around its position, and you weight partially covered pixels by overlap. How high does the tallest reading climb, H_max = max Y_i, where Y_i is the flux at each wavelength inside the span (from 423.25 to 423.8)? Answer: 79.9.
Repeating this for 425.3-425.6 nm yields 77.9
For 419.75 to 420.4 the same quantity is 79.5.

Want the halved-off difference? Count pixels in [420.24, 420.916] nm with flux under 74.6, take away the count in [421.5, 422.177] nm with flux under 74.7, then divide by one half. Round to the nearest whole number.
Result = 0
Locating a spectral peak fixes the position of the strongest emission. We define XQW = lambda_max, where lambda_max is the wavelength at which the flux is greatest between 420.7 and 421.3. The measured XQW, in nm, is 420.867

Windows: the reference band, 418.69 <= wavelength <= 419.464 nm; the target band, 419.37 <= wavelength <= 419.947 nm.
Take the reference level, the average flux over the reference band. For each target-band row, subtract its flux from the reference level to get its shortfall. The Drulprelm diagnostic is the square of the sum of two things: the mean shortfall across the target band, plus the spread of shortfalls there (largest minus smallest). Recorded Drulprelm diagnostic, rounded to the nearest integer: 47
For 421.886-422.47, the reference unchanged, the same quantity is 150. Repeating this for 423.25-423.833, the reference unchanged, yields 17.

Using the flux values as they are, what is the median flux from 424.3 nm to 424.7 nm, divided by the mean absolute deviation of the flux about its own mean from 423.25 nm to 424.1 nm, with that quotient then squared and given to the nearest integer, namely 1496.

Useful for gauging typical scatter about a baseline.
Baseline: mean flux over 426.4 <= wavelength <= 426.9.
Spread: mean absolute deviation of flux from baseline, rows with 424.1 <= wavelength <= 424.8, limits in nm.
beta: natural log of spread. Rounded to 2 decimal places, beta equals 1.15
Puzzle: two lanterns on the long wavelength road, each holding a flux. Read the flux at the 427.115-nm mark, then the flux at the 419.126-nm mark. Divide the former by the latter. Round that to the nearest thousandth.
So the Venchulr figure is 0.847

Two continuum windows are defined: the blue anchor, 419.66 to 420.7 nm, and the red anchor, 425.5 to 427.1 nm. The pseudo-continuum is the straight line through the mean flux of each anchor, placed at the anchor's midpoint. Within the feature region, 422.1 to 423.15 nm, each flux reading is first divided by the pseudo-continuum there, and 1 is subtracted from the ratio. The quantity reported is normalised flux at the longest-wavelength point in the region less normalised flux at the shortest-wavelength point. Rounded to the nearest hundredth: 0.11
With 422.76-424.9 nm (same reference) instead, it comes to 0.02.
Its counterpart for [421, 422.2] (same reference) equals 0.02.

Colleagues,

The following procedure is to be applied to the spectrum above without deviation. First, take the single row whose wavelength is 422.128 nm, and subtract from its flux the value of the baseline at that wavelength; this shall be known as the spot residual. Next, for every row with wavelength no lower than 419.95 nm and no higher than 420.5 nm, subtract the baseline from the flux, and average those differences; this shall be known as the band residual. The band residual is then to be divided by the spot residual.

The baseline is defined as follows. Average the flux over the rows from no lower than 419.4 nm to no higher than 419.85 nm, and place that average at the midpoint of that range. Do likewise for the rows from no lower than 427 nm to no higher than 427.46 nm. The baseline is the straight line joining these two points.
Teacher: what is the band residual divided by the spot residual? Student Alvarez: 0.8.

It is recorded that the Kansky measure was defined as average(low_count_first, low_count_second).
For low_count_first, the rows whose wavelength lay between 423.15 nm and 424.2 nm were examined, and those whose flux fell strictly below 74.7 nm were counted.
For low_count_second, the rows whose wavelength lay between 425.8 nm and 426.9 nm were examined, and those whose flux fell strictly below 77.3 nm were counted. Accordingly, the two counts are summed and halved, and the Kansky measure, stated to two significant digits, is 5.0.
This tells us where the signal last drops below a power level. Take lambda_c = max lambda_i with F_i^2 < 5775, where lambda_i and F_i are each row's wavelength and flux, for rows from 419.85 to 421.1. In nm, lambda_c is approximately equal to 421.061 nm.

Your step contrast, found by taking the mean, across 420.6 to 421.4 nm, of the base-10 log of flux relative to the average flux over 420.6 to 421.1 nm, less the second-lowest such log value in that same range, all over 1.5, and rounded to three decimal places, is 0.020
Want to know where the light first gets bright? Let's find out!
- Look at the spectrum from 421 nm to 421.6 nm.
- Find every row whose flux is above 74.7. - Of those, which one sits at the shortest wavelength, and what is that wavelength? 421.255 nm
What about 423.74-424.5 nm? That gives 423.784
